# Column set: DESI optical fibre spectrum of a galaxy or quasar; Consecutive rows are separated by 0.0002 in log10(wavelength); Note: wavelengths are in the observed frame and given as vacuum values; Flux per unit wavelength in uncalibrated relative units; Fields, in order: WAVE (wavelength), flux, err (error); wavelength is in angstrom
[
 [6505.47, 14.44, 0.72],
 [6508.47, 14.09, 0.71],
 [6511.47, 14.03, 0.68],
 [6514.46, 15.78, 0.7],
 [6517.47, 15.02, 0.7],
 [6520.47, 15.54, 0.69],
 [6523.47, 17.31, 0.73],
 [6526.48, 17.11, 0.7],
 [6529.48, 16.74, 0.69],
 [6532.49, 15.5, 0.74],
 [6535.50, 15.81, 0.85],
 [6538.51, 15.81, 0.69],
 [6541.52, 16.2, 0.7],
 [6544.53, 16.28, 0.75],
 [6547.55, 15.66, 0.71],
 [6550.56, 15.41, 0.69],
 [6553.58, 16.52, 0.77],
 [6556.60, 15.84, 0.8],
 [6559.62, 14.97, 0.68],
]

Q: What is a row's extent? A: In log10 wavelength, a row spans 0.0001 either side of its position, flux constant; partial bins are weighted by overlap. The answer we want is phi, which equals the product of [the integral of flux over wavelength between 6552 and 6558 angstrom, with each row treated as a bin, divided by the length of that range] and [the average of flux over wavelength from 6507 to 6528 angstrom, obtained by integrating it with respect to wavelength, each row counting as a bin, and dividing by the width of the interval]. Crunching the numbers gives 252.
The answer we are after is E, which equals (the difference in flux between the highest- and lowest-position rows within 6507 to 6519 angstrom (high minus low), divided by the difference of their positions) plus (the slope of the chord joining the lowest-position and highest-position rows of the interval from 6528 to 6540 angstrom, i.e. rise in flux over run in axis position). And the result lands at 0.000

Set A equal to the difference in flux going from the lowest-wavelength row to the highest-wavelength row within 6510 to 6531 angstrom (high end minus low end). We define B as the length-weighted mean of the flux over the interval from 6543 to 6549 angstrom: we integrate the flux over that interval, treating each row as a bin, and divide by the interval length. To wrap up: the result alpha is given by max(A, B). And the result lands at 16.0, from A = 2.7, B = 16.0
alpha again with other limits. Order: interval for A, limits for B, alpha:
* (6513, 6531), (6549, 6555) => 16.0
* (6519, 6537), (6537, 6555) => 16.0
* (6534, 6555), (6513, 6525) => 15.9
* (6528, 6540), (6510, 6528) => 15.8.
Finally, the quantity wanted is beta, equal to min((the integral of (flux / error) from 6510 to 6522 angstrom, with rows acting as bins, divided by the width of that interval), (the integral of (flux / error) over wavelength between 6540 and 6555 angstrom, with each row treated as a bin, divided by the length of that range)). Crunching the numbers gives 21.8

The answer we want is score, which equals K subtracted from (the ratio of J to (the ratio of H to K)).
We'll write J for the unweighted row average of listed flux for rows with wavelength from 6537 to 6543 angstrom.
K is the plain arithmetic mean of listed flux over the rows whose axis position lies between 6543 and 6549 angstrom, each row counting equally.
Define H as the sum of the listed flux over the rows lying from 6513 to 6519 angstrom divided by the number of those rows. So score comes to 0.6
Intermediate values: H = 15.4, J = 16.0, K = 16.0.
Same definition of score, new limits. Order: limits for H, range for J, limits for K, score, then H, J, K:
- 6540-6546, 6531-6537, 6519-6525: -0.6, 16.2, 15.7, 16.4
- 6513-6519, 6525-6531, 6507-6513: 1.4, 15.4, 16.9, 14.1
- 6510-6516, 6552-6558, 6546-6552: 1.3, 14.9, 16.2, 15.5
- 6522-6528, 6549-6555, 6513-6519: -1.1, 17.2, 16.0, 15.4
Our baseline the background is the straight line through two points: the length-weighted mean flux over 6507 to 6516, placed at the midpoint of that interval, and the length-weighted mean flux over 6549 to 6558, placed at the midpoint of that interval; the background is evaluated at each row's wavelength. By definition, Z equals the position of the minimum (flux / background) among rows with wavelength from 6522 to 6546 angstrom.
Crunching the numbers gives 6532.49 angstrom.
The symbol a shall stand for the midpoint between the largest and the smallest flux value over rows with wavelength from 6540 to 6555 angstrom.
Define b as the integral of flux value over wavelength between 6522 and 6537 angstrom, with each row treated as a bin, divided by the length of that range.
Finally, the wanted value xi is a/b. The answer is 0.97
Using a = 16.0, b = 16.5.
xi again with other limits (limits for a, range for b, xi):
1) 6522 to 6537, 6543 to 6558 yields 1.03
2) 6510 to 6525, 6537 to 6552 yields 0.99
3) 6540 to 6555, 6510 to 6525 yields 1.03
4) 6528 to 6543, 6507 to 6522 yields 1.08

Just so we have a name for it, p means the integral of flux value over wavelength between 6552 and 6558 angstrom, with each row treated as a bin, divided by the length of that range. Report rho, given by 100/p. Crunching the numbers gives 6.19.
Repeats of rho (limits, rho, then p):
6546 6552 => 6.43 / 15.5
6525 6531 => 5.91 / 16.9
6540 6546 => 6.15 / 16.3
